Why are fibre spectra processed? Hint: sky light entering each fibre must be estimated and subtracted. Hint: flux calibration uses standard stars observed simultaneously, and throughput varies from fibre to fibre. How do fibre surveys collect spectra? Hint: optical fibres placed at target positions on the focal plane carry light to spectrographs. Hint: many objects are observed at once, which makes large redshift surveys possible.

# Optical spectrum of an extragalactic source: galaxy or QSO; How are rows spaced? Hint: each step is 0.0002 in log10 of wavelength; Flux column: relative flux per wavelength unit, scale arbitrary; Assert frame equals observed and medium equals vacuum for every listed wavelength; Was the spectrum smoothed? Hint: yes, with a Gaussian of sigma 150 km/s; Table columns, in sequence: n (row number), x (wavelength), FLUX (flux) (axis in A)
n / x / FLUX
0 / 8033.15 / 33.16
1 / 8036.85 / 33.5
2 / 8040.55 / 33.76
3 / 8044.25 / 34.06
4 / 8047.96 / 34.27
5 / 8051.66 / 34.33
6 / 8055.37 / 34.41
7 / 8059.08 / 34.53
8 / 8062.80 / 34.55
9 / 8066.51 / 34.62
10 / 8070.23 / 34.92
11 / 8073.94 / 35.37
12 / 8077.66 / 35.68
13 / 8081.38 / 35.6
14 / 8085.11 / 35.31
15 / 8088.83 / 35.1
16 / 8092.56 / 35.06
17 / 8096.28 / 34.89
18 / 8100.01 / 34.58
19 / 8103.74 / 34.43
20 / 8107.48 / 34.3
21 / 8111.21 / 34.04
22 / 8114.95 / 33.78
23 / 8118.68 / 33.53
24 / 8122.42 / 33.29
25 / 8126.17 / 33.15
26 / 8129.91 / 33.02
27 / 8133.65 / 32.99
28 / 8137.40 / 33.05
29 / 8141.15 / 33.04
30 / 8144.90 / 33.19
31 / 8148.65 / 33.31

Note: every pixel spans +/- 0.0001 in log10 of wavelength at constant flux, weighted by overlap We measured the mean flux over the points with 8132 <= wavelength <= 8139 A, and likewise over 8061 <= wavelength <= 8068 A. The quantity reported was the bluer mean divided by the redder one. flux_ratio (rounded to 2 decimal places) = 1.05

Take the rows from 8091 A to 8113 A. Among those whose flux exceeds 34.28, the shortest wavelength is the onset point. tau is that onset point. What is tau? 8092.56 A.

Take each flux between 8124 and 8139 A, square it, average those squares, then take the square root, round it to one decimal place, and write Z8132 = 33.1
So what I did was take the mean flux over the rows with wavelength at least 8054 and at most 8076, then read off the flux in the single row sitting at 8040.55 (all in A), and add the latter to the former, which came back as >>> 68.5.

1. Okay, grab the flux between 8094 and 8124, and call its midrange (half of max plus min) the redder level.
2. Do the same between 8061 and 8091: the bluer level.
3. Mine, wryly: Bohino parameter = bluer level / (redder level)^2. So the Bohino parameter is 0.0302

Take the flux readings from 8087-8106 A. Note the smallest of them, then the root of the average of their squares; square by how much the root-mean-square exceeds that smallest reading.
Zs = 0.15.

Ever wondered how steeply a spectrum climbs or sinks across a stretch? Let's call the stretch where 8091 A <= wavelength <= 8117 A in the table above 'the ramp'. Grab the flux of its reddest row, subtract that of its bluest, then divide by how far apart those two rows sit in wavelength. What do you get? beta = -0.057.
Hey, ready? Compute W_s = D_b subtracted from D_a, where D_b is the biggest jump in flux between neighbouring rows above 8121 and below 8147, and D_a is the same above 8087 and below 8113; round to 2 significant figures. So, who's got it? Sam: 0.16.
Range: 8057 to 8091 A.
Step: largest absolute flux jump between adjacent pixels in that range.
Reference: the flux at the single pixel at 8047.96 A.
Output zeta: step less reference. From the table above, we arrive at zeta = -33.8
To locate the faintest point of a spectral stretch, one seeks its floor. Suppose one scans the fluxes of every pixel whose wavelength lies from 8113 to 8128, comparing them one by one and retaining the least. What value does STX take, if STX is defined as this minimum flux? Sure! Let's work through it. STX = 33.15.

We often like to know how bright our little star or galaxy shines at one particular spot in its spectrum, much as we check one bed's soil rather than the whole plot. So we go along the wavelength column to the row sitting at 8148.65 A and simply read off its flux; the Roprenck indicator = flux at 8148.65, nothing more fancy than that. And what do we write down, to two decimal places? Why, 33.31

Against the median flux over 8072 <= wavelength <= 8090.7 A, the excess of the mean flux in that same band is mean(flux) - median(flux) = 0.04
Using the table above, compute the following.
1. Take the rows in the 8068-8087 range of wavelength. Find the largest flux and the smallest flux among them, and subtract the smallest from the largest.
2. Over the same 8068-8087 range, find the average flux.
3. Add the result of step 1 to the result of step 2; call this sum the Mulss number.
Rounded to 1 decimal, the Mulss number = 36.1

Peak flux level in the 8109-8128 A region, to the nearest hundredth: 34.04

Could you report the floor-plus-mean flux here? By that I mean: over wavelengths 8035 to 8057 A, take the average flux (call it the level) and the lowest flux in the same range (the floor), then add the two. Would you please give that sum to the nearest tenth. 67.6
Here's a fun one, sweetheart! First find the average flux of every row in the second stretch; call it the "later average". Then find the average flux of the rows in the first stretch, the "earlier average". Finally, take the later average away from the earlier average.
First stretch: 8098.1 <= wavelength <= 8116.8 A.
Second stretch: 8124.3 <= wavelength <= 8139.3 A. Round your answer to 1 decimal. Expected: 1.2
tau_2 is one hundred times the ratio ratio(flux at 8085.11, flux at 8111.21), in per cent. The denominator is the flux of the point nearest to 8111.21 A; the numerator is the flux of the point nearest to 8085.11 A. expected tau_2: 104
